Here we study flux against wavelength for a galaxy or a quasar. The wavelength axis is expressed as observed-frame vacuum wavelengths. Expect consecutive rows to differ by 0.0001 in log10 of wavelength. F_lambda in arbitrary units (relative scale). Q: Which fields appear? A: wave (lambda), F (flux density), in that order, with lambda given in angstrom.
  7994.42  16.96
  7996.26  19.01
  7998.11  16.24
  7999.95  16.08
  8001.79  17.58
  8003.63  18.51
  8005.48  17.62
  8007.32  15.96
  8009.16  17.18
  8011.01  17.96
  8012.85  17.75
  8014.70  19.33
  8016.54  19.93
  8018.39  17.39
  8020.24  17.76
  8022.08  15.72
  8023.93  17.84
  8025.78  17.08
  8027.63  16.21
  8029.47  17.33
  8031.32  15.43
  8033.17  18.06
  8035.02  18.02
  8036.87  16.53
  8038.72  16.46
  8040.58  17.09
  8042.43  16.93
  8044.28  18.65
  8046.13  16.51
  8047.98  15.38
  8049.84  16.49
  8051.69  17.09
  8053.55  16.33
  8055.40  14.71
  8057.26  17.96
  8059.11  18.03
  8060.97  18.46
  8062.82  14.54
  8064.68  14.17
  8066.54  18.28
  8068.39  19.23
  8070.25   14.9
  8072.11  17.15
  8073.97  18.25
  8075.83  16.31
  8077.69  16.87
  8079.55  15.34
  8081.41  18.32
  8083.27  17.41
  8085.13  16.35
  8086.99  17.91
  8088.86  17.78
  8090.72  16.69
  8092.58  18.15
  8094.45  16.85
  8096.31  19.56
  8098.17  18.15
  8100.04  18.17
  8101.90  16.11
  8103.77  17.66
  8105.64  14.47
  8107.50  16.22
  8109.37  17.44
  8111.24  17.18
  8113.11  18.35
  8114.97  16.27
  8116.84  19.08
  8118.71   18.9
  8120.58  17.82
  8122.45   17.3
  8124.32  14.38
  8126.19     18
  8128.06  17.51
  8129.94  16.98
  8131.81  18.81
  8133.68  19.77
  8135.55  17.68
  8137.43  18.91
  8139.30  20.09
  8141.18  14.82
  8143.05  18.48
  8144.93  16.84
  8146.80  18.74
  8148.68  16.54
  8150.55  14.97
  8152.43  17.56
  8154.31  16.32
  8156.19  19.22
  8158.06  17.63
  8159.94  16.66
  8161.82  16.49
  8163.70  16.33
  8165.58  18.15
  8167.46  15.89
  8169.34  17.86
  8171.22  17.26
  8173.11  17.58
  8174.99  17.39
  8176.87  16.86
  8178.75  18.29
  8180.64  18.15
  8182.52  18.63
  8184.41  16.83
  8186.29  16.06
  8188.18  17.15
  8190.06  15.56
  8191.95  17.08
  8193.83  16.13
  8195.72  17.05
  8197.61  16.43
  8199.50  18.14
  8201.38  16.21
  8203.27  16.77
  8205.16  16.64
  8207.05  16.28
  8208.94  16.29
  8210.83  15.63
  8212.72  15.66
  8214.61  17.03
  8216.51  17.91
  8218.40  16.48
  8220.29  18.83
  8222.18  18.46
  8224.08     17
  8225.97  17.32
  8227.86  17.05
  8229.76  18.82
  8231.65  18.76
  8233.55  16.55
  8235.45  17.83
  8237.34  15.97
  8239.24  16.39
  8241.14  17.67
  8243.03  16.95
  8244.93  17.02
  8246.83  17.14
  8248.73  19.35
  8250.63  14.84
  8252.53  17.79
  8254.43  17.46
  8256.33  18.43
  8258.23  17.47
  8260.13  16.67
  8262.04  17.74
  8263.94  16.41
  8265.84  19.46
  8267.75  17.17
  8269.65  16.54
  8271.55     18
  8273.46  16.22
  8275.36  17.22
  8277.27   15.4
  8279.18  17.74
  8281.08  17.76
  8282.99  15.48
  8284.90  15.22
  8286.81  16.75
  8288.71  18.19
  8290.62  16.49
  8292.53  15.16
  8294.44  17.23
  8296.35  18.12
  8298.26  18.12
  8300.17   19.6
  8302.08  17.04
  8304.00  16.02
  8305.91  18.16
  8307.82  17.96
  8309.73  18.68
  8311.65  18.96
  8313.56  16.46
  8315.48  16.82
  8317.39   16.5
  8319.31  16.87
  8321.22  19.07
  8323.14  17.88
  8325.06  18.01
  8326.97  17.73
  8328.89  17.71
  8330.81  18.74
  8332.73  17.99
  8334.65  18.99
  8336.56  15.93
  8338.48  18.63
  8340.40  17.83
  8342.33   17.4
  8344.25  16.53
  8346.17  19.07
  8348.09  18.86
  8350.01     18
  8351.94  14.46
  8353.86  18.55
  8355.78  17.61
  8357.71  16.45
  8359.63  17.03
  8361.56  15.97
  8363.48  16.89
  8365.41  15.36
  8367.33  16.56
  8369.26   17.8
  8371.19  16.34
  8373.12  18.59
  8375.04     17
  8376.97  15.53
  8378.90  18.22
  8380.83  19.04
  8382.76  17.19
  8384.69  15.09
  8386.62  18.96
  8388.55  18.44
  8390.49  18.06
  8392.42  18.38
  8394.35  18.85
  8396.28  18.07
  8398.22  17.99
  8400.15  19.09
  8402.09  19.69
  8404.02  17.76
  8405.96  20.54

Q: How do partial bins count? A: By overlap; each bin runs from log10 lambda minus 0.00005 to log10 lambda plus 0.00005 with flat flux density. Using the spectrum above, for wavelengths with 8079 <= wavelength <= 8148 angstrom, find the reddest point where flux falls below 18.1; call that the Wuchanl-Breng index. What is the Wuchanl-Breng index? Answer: 8144.93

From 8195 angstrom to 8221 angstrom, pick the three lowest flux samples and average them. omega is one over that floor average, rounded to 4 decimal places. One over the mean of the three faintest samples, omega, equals 0.0632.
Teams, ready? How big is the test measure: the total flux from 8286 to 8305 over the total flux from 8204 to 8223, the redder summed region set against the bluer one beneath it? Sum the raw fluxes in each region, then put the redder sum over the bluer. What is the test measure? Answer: 1.021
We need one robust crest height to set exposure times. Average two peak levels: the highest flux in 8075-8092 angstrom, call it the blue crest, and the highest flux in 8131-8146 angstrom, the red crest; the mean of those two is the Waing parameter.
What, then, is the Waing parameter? 19.2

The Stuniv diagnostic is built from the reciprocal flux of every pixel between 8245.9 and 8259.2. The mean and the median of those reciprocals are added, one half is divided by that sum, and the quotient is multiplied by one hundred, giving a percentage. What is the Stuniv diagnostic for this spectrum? 436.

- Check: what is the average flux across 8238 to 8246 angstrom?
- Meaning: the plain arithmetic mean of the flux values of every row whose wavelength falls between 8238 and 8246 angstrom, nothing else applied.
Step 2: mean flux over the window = 17.0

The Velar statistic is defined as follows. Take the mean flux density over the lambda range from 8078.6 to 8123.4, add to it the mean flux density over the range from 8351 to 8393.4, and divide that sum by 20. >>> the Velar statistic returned 1.73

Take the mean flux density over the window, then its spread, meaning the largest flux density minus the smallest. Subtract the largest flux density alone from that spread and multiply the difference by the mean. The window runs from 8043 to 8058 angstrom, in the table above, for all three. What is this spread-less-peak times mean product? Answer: -245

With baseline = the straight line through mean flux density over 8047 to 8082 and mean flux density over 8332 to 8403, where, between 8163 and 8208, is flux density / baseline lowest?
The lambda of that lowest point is 8190.06 angstrom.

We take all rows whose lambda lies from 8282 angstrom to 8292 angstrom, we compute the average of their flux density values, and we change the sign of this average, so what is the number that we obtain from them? -16.4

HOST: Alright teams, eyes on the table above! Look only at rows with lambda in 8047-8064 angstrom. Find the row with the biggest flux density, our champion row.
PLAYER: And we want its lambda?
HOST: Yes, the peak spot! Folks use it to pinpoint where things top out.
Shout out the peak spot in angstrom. 8060.97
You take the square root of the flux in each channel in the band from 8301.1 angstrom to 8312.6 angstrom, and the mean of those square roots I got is 4.22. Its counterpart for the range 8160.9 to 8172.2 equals 4.12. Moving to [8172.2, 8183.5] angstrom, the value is 4.22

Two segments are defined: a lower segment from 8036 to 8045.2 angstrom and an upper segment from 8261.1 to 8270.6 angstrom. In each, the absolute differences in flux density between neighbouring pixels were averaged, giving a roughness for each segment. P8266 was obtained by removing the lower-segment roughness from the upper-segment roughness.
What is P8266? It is 1.2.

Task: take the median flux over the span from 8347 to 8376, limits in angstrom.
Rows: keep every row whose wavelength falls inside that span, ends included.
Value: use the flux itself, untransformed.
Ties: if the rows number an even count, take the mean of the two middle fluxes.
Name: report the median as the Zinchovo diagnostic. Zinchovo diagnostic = 17.0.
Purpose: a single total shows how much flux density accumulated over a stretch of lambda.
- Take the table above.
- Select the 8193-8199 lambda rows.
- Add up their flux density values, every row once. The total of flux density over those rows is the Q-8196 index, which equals 50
